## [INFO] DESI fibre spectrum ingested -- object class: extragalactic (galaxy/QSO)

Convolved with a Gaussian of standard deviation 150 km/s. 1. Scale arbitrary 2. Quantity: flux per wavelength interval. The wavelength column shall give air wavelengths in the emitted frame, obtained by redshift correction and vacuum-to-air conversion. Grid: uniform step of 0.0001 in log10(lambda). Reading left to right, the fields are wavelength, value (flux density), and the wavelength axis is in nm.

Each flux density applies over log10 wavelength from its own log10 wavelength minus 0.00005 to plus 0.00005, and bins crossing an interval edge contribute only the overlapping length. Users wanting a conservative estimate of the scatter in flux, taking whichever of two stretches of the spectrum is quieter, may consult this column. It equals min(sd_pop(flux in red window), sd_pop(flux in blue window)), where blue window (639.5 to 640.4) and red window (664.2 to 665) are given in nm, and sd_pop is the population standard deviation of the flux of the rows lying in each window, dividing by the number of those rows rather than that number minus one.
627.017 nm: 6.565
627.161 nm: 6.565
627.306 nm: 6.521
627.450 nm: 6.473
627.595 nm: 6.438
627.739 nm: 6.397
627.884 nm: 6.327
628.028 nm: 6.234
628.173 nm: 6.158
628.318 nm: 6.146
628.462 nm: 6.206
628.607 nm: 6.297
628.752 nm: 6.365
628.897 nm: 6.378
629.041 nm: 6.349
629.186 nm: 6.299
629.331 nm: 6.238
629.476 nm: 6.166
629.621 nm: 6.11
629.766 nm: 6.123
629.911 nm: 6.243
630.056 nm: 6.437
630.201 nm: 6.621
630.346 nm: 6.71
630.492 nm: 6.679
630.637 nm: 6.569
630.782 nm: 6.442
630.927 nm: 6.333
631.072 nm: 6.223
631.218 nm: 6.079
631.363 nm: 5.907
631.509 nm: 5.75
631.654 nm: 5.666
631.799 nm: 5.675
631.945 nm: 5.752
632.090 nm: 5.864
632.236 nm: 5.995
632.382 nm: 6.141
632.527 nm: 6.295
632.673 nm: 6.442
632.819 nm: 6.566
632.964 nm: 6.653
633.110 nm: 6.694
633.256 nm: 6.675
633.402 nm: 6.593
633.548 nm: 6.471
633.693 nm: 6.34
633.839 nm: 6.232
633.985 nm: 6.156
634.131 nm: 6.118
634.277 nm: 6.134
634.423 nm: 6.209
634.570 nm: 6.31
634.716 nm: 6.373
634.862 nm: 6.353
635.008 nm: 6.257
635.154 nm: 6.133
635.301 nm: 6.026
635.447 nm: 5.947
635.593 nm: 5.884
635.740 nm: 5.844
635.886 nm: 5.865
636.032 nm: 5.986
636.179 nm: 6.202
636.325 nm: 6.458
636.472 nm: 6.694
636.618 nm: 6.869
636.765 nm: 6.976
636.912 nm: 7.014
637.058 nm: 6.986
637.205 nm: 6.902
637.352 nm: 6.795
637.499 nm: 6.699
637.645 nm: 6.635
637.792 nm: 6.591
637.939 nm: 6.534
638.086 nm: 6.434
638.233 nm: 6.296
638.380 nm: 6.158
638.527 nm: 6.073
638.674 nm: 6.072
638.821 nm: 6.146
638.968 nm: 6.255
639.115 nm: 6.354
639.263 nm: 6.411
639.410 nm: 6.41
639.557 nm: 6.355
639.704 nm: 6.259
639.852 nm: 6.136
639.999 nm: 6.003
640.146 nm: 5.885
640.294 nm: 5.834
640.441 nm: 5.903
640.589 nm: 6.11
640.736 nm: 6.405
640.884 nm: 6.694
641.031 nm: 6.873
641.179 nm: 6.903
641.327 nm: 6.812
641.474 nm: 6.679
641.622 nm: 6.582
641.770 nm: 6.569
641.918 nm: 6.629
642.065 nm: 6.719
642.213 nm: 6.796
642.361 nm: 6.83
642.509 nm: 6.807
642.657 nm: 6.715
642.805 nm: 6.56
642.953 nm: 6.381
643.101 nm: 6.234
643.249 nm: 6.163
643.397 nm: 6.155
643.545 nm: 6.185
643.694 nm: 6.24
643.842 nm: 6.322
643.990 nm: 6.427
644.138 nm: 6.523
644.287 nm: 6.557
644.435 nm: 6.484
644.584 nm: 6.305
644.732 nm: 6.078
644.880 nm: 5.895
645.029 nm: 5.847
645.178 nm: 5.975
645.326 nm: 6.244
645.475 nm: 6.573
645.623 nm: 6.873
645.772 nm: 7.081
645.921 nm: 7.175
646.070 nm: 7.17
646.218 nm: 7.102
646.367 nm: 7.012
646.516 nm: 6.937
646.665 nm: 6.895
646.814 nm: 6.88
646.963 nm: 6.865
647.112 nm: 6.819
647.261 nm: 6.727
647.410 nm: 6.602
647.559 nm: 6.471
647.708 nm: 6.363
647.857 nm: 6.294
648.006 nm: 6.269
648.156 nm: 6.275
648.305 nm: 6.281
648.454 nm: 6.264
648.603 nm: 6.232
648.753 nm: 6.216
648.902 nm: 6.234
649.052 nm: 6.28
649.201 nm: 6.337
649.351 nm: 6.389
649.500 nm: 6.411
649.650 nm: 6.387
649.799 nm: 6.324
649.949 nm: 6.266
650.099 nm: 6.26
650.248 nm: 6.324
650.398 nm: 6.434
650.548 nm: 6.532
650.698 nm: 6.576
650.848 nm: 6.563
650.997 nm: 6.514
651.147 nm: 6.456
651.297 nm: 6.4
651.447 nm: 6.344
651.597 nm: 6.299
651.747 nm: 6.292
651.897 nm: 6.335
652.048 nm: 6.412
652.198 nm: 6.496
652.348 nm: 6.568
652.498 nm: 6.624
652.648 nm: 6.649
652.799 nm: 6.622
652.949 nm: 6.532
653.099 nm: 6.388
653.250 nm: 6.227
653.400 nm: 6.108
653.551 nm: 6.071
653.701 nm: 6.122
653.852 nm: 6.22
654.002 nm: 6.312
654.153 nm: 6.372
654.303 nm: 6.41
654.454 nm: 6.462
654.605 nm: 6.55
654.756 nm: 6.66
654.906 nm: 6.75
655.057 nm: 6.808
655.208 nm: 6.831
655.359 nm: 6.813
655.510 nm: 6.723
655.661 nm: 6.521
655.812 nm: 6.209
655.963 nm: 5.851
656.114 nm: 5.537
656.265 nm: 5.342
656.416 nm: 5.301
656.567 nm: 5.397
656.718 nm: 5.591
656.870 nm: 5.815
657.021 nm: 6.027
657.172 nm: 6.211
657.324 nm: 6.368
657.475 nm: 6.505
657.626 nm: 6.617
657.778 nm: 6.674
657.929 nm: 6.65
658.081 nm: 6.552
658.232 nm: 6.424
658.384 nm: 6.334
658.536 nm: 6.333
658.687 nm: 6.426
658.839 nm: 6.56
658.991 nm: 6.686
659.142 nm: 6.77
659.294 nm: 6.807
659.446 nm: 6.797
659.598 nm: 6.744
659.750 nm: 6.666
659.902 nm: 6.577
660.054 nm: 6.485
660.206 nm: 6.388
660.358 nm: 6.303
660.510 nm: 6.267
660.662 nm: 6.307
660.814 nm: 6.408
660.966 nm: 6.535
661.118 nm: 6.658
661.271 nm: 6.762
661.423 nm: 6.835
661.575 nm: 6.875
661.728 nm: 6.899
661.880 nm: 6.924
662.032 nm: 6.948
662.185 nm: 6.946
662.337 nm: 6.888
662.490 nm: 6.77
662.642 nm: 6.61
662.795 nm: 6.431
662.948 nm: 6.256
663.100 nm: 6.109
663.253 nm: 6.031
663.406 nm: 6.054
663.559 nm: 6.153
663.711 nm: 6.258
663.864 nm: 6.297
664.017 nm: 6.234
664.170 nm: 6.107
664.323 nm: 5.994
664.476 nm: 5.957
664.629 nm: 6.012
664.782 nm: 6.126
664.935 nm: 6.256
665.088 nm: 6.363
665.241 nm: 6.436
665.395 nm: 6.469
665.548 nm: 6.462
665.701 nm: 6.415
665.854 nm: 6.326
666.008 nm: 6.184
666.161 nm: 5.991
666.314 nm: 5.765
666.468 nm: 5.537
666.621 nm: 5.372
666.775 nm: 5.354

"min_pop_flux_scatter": 0.11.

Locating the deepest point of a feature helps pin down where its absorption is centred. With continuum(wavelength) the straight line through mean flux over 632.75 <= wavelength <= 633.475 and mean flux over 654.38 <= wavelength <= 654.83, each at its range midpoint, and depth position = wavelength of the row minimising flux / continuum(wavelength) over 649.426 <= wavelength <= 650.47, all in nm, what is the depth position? 650.099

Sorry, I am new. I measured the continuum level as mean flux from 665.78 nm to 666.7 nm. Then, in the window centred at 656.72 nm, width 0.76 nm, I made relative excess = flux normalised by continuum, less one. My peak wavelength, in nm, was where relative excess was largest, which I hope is 657.021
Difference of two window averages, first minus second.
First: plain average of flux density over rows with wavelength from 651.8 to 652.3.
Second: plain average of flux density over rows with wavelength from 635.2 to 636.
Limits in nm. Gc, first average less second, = 0.5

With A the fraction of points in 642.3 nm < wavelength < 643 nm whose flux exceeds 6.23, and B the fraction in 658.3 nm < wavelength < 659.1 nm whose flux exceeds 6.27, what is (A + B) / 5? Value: 0.40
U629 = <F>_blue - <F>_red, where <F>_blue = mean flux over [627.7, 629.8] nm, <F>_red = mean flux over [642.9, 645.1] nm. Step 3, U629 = 0.00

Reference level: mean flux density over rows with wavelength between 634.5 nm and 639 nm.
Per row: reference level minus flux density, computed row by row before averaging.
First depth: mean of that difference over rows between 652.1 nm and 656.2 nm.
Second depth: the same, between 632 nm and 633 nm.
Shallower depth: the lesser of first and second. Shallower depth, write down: -0.04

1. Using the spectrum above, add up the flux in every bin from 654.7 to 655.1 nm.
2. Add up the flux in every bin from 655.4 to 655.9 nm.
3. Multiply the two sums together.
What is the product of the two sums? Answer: 393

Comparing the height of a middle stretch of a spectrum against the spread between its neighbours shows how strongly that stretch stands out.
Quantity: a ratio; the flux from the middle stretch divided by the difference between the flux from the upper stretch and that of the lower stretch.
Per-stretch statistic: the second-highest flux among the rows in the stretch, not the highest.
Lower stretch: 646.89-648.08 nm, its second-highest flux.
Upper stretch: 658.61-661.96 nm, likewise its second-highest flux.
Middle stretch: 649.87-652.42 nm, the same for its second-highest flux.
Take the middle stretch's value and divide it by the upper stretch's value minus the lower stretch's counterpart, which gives 82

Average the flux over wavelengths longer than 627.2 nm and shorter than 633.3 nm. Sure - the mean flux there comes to 6.28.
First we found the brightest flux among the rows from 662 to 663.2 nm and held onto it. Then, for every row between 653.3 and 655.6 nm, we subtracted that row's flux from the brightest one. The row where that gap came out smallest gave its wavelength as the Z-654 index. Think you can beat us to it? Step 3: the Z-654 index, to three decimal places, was 655.208 nm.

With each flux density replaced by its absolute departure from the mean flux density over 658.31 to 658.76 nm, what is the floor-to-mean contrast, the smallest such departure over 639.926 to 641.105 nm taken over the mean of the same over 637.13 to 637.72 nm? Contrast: 0.10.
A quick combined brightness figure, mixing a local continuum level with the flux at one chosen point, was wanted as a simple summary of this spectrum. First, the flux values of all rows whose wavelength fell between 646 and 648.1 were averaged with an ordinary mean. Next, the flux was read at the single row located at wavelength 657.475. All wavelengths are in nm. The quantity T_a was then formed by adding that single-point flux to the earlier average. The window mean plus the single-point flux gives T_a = 13.2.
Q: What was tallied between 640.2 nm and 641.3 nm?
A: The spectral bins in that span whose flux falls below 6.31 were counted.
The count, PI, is 3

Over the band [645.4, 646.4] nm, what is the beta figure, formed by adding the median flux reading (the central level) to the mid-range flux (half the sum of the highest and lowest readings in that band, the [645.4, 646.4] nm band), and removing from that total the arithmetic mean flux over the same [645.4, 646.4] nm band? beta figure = 6.96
